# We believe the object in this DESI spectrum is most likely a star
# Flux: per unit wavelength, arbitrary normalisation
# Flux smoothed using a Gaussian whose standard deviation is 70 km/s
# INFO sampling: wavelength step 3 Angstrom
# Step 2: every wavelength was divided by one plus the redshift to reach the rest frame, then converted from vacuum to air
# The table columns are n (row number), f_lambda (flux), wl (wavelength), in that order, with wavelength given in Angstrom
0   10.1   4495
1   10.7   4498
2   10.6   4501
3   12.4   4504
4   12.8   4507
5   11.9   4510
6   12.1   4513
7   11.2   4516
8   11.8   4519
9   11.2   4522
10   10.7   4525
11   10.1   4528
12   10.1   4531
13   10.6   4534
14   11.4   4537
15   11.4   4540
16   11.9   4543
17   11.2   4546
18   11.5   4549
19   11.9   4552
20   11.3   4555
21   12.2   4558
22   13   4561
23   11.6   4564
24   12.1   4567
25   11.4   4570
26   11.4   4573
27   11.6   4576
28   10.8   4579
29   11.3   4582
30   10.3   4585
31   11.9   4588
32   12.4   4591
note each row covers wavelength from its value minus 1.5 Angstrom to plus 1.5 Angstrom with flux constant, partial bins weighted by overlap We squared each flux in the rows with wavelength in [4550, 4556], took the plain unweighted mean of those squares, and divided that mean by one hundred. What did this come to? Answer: 1.35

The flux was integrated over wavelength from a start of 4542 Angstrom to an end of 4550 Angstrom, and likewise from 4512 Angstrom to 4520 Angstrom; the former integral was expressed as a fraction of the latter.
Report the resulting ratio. 0.99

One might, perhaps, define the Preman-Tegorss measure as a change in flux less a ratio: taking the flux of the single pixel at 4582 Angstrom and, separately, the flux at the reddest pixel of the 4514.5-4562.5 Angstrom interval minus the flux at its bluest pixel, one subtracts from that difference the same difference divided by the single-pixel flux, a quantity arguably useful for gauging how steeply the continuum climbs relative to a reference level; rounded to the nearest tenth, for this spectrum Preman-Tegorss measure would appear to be 1.6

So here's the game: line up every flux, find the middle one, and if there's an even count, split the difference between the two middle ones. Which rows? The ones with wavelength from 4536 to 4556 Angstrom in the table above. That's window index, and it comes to 11.40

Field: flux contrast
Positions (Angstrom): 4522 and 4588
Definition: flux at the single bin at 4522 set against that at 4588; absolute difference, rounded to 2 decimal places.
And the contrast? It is 0.70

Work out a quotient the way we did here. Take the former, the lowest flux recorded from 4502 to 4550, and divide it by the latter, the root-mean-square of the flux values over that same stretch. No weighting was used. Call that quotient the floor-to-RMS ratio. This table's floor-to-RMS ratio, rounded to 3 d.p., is 0.885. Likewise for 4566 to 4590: 0.906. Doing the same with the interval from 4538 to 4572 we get 0.950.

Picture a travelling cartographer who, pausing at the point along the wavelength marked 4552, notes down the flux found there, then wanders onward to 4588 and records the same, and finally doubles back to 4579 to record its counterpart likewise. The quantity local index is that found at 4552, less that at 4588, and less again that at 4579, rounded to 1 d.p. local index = -10.8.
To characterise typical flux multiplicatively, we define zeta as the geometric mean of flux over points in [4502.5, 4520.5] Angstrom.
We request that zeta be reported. 12.0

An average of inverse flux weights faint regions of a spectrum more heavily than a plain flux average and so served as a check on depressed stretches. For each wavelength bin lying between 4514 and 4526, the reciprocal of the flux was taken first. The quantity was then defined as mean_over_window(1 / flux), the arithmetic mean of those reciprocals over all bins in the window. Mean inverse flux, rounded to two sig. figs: 0.089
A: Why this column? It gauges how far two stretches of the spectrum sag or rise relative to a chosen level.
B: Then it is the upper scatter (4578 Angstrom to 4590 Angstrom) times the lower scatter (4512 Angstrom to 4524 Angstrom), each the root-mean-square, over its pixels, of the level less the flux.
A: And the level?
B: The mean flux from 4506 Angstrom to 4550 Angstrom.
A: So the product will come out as 0.30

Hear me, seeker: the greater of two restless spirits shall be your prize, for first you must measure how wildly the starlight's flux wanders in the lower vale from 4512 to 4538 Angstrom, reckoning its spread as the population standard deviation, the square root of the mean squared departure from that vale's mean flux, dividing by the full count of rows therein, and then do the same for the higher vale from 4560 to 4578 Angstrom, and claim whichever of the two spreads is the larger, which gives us 0.66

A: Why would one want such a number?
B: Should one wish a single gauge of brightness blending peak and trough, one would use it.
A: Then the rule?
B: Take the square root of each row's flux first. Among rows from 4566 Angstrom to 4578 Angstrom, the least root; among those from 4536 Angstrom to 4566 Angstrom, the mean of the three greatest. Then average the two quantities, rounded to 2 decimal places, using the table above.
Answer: 3.45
